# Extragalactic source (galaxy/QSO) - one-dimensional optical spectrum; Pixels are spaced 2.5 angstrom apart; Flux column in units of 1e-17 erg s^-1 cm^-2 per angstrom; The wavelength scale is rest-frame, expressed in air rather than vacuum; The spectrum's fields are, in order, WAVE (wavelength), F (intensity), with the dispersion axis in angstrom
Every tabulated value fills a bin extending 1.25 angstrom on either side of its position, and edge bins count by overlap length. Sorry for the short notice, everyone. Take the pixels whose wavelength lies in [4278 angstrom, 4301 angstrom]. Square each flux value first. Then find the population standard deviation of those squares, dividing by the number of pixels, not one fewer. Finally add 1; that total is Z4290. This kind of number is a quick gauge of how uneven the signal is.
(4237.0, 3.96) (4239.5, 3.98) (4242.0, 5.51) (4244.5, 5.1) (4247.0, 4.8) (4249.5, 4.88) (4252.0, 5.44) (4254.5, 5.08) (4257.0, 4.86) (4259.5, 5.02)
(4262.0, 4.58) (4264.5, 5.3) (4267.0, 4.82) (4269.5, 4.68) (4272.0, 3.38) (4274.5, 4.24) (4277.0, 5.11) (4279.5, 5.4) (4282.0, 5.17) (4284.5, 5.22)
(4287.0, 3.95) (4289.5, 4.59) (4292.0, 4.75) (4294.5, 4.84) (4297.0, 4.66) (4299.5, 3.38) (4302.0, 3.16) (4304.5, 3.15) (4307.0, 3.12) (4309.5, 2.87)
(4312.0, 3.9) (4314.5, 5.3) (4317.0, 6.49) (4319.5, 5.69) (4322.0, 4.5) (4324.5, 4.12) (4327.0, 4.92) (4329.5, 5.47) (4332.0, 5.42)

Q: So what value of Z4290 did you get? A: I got 6.3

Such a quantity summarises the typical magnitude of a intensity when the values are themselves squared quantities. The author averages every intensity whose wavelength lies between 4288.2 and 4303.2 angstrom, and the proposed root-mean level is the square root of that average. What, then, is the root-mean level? 2.06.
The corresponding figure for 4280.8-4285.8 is 2.28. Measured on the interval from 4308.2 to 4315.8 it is 2.01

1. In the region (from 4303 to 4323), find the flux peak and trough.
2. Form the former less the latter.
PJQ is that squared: 13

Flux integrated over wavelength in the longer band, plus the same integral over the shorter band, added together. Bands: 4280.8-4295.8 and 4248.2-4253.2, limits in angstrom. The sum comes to 97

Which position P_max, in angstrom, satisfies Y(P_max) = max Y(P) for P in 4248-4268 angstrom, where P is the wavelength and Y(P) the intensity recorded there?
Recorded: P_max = 4252.0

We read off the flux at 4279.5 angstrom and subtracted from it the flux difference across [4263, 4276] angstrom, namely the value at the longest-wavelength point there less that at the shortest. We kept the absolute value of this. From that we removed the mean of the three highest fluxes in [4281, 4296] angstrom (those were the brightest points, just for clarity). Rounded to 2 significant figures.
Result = 1.4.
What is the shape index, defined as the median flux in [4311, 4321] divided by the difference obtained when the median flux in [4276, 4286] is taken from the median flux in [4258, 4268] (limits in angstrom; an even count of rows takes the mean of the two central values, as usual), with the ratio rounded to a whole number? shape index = -20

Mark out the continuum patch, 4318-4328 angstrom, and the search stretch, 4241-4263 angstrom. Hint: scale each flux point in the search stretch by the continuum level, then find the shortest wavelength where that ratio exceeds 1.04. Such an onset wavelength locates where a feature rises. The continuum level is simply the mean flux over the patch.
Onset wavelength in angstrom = 4242.0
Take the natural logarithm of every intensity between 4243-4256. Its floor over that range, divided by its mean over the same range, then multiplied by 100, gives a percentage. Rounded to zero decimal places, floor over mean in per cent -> 97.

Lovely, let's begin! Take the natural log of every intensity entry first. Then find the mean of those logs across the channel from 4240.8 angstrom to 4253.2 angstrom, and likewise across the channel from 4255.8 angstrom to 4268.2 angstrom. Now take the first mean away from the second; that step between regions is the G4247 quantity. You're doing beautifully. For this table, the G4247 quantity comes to -0.045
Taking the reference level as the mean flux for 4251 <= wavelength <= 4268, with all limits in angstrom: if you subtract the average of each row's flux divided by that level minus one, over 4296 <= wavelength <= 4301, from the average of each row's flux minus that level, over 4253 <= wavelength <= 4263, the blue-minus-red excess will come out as 0.1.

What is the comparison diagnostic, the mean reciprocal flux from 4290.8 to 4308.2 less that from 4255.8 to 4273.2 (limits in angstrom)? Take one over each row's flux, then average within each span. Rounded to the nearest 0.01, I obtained 0.05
